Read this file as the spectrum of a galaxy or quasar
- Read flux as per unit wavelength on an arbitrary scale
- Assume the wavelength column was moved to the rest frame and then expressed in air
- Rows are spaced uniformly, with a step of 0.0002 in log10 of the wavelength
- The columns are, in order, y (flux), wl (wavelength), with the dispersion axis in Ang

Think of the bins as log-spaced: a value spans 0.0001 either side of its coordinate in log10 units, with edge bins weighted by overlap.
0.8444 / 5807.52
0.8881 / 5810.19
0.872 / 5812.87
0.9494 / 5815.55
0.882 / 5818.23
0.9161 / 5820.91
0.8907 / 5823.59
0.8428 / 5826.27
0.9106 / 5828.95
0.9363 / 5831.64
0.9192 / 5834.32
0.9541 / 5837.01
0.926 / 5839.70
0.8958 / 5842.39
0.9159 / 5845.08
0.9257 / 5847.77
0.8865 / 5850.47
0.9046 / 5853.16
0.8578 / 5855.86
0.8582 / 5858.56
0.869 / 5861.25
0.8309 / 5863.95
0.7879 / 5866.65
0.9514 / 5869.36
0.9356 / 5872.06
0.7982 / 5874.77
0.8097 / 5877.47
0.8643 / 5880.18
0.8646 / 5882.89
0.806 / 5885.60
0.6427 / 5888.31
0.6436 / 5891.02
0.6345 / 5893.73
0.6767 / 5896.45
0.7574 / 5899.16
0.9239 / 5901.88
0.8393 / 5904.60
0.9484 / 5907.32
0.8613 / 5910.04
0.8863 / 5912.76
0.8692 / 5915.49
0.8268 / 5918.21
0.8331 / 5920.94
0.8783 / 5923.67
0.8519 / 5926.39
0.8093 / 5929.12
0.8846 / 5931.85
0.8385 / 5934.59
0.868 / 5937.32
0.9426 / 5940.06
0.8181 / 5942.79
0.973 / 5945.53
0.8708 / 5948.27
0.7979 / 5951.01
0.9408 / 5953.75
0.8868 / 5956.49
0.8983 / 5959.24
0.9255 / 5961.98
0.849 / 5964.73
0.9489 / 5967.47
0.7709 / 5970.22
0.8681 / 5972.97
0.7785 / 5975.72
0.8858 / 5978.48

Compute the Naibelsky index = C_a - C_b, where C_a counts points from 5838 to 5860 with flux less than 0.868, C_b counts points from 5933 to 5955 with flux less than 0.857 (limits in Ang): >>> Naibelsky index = -1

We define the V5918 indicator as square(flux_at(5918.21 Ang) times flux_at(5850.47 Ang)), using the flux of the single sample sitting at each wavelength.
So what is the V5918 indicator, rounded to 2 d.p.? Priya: 0.54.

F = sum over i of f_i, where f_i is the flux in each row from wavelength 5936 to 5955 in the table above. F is 6.2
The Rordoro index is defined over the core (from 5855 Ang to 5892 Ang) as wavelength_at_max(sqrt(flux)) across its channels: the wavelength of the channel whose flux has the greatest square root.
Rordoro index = 5869.36 Ang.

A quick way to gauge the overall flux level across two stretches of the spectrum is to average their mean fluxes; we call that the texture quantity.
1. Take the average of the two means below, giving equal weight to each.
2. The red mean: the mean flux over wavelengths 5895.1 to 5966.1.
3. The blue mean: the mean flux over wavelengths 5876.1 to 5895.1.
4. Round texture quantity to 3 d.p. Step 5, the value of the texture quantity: 0.808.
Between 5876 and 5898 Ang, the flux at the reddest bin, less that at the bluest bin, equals -0.13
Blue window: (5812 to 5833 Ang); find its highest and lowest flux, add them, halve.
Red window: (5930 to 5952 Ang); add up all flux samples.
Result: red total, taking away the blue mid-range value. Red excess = 6.10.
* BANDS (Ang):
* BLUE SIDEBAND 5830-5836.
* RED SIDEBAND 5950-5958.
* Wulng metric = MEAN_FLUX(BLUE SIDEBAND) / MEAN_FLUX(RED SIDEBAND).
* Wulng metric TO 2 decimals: 1.06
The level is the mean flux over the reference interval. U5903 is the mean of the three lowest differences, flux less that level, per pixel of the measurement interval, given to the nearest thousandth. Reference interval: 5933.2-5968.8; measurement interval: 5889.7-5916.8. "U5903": -0.237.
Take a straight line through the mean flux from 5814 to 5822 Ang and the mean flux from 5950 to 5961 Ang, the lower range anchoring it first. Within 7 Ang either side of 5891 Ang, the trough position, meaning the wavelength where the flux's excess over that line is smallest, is 5893.73 Ang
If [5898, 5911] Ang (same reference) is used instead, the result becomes 5899.16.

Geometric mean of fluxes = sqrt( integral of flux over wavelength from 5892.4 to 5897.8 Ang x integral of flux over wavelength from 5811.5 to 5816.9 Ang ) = 4.17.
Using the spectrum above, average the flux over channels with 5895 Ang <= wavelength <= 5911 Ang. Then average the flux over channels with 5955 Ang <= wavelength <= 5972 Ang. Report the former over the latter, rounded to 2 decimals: 0.95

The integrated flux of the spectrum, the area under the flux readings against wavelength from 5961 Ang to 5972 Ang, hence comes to 9.6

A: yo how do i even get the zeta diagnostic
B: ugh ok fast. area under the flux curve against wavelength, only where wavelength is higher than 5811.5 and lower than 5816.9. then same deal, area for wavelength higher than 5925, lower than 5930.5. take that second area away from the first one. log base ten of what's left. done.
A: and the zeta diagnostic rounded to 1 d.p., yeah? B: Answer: -0.5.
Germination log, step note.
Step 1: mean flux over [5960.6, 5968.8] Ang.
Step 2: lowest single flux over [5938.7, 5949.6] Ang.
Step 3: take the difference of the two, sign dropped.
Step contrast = 0.090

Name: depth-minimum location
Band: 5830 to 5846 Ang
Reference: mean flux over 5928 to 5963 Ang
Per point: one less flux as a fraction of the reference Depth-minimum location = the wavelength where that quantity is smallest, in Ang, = 5837.01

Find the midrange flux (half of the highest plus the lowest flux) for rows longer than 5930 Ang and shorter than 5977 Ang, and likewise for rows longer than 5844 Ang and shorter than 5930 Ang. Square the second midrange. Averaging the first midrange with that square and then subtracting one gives -0.25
